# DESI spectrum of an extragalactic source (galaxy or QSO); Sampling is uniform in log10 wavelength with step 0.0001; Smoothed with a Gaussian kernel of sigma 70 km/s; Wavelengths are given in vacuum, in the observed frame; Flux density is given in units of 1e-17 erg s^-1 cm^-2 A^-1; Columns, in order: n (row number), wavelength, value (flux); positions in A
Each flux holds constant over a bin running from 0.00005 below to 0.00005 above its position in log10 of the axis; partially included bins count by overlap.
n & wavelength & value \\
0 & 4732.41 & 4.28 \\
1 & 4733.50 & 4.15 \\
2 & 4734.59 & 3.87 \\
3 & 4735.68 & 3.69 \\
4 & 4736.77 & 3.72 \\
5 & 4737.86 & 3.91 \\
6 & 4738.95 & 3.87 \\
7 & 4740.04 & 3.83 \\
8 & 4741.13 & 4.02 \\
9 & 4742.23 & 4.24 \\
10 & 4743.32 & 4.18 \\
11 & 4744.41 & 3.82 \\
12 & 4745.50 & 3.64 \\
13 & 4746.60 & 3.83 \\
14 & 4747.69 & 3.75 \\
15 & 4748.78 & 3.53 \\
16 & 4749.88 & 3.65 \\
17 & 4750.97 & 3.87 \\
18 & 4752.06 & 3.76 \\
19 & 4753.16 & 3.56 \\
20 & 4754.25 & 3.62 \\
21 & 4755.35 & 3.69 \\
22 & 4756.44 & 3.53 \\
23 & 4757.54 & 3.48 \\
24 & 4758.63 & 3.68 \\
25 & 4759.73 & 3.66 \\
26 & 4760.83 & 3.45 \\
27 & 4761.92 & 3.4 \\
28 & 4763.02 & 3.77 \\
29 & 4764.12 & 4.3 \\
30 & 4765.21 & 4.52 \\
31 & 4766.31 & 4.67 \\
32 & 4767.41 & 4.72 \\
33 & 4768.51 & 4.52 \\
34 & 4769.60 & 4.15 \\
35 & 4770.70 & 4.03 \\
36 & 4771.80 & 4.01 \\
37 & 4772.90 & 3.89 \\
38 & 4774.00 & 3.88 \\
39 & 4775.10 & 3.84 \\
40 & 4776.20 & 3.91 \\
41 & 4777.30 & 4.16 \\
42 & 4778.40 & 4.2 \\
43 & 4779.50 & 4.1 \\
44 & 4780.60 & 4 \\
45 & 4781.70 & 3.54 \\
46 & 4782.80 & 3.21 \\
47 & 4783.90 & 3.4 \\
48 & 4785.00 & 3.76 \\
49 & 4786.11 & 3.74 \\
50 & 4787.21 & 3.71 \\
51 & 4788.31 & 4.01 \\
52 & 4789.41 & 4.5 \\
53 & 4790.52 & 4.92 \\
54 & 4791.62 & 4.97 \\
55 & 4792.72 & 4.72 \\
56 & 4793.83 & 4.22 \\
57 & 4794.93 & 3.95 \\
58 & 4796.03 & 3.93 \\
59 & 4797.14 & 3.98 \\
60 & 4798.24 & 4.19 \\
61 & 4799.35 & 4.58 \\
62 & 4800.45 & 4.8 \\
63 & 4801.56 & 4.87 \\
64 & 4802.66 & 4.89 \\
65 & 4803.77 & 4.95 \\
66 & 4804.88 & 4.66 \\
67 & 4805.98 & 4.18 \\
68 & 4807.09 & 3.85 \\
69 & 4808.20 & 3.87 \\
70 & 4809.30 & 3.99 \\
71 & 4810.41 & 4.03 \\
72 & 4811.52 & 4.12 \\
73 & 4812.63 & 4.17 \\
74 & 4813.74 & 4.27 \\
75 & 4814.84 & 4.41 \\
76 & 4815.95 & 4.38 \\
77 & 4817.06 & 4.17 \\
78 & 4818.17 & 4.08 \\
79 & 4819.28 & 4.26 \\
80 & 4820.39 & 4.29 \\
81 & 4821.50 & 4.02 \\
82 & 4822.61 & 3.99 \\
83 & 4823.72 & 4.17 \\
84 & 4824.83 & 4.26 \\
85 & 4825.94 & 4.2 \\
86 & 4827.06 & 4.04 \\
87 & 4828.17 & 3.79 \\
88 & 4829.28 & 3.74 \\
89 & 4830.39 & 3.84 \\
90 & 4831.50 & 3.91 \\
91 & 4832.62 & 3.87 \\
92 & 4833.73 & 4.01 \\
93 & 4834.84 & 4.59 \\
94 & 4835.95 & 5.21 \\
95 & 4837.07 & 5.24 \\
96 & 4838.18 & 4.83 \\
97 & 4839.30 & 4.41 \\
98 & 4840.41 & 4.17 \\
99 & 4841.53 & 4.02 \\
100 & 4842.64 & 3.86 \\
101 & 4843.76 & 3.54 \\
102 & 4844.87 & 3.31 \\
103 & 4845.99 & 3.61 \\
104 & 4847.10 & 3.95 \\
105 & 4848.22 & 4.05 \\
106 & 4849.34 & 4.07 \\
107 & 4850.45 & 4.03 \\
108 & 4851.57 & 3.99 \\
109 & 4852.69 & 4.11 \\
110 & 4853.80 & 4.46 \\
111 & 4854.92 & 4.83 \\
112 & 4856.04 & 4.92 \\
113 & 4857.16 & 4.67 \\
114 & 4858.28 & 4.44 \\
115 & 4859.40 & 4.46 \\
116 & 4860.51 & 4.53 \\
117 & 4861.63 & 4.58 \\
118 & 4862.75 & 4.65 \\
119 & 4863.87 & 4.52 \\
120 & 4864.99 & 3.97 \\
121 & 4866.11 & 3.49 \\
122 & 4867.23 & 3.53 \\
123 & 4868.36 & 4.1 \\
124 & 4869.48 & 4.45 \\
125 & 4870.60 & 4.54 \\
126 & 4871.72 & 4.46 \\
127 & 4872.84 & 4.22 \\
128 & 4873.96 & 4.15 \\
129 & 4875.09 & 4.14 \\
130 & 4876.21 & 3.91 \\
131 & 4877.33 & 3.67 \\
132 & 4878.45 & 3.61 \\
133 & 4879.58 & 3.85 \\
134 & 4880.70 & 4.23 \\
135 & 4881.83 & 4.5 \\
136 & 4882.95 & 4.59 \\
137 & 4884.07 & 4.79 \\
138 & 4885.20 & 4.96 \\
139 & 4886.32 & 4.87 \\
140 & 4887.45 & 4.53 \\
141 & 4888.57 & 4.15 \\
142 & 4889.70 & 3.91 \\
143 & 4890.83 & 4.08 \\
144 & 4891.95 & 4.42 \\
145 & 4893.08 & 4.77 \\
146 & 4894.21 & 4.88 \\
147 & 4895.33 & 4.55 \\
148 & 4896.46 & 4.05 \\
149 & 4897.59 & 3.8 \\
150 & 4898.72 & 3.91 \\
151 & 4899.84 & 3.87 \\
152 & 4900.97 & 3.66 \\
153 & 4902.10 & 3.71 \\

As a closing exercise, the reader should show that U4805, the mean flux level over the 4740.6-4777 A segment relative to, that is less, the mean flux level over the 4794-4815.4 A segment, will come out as -0.40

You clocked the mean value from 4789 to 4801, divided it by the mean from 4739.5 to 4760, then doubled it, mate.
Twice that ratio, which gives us 2.36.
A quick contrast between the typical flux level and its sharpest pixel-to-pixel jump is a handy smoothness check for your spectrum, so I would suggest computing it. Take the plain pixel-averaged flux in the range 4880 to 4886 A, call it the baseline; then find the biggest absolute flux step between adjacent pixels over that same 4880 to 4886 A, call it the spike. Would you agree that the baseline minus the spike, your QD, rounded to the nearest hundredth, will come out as 4.34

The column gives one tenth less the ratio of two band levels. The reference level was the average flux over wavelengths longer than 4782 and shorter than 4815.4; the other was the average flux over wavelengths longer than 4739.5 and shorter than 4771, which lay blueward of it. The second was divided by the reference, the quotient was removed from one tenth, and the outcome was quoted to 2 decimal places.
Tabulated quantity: -0.82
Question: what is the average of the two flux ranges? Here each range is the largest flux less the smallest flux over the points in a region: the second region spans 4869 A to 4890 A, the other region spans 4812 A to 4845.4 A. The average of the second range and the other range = 1.6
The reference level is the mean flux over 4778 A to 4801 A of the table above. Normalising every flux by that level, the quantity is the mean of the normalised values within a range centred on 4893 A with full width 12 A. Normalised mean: 1.04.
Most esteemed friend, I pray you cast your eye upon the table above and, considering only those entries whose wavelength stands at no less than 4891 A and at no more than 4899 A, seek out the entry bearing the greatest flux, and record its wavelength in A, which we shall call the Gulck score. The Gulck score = 4894.21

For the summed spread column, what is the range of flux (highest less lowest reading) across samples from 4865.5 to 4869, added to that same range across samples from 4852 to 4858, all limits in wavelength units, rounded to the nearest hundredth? 1.42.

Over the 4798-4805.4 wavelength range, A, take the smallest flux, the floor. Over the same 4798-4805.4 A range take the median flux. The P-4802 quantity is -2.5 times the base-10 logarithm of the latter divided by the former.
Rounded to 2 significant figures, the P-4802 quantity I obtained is -0.15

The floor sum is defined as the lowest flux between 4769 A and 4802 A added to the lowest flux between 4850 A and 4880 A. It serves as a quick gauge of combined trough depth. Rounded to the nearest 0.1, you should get 6.7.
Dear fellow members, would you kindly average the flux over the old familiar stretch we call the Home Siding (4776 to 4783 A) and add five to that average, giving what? 8.9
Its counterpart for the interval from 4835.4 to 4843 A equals 9.5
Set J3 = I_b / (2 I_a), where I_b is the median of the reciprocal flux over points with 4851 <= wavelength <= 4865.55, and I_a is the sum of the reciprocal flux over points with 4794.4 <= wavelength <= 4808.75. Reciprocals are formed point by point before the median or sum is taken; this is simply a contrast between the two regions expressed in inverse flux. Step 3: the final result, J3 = 0.037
